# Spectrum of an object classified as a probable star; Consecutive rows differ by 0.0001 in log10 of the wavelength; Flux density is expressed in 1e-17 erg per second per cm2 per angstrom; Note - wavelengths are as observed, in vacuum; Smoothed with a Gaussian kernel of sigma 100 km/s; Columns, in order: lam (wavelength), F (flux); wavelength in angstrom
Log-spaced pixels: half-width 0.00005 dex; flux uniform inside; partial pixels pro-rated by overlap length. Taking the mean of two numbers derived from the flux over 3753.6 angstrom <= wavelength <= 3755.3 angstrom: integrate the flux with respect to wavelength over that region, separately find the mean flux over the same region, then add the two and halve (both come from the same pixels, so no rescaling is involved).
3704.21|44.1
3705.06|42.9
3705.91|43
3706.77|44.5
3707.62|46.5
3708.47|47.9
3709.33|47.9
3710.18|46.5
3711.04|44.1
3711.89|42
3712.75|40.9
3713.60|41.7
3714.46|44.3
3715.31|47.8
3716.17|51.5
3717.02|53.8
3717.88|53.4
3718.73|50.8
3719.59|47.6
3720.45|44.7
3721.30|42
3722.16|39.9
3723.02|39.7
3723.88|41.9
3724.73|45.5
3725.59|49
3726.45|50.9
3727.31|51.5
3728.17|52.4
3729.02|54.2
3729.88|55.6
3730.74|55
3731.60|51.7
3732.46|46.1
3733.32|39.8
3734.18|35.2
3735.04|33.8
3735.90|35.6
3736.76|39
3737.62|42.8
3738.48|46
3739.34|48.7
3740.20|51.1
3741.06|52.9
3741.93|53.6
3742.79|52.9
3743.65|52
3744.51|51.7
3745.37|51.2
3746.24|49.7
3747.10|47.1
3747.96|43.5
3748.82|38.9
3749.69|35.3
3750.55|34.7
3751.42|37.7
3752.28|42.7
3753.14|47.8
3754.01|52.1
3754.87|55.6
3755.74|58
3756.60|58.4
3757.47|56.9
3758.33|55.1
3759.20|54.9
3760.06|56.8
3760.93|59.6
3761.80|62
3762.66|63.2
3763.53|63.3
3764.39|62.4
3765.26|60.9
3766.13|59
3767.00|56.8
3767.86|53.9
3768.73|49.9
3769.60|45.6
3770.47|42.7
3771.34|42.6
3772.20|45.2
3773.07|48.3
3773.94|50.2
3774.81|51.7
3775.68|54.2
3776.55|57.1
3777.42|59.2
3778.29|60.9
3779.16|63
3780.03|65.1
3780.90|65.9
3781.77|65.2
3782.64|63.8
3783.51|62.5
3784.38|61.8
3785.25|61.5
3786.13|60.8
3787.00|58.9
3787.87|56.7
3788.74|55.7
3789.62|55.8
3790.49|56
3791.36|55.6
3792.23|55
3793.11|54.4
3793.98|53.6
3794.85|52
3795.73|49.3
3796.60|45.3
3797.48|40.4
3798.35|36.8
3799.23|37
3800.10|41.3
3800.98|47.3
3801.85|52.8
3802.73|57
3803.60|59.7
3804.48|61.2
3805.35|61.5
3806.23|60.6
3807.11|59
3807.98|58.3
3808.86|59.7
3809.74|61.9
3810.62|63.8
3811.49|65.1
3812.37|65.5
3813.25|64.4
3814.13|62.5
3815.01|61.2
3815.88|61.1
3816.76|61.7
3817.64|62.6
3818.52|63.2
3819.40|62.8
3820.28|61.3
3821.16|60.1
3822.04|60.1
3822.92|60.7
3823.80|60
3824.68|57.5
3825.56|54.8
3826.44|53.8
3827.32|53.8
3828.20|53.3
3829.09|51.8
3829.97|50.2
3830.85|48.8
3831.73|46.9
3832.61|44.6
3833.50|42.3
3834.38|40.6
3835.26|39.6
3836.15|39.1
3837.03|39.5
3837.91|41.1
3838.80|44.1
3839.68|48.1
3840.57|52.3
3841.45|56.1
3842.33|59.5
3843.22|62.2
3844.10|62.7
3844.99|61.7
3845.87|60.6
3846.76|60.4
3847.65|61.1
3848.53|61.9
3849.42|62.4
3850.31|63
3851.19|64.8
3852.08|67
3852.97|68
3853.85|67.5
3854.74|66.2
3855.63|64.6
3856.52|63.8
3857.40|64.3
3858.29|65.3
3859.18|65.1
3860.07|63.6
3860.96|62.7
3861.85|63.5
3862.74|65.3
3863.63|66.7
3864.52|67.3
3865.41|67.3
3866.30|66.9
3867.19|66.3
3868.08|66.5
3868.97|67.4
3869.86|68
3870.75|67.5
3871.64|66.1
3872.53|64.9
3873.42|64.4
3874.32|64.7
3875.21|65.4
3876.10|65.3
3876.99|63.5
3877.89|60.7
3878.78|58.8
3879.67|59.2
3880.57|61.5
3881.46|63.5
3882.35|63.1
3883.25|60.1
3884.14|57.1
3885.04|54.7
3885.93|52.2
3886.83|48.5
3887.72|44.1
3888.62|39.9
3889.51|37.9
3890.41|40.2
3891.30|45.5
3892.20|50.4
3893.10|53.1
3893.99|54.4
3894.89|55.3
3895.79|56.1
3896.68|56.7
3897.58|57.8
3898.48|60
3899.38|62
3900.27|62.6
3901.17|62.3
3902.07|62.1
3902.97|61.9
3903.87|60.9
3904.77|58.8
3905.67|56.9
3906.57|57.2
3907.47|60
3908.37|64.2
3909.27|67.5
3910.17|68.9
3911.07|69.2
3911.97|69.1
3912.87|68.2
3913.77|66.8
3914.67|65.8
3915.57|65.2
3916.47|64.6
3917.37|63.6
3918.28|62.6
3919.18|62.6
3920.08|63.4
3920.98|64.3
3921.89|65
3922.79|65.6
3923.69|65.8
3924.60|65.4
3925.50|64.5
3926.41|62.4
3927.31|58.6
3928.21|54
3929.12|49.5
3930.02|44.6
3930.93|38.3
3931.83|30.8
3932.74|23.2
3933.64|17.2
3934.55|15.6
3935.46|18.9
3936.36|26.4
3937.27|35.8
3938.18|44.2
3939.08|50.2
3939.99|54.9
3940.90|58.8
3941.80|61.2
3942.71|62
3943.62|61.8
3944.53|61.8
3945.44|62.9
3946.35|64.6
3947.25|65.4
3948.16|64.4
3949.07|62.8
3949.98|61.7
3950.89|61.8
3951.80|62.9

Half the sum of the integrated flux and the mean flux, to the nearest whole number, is 73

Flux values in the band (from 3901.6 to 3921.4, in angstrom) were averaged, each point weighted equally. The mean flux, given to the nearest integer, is 64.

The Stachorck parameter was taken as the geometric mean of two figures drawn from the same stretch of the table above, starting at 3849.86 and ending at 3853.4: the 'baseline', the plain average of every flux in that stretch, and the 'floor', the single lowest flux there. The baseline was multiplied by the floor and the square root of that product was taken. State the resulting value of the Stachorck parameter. 64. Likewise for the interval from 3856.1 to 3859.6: 64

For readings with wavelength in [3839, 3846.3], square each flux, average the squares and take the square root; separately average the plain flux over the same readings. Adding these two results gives 116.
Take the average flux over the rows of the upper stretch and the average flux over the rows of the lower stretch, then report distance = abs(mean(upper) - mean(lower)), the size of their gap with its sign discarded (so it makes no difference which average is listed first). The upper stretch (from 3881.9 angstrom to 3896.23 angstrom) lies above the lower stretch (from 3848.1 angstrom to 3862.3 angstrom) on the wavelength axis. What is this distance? 14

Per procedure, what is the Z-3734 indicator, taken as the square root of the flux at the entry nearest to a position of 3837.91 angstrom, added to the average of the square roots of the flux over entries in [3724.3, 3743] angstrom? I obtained 13.3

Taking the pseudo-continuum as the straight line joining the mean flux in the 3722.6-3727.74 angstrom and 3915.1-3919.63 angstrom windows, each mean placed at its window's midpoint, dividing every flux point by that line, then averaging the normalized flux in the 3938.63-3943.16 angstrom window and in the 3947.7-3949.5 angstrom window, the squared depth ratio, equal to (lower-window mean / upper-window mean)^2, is 0.83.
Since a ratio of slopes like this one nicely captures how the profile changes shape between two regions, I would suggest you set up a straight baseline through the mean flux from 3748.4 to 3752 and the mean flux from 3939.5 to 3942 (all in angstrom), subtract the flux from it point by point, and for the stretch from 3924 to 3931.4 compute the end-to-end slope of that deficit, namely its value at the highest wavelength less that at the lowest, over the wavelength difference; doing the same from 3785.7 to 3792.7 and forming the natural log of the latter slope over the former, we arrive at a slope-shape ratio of -1.4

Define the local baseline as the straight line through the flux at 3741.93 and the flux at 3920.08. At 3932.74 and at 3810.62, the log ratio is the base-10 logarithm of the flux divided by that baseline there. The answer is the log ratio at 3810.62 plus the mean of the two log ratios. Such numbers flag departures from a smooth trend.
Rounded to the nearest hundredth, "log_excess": -0.15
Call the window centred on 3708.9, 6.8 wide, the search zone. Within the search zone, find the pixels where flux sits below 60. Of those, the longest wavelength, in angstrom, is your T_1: 3711.89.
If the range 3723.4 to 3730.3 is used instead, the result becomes 3729.88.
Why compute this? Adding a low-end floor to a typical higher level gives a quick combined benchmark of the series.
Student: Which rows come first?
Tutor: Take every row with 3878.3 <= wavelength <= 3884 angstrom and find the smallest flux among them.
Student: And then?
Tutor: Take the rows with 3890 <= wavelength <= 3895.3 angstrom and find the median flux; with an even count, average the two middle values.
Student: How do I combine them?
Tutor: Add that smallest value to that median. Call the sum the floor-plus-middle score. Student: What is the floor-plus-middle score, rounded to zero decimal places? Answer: 111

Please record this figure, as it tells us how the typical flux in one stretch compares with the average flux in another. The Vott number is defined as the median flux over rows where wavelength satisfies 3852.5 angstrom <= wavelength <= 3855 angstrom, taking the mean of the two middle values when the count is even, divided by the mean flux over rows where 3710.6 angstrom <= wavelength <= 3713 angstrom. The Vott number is 1.6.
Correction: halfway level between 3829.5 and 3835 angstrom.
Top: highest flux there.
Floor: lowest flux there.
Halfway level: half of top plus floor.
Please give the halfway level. 45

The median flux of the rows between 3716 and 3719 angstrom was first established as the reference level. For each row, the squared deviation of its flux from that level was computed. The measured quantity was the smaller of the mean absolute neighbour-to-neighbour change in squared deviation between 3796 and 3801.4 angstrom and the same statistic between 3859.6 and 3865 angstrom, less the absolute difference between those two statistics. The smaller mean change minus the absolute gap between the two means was -29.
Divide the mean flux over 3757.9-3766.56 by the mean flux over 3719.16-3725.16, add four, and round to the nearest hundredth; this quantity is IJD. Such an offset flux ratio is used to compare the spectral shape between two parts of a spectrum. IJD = 5.39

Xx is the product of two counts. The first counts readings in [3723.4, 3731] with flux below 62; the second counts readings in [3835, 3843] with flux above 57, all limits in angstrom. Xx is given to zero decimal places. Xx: 9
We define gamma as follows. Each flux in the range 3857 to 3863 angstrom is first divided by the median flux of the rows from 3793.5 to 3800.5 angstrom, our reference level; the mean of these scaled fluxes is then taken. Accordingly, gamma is 1.5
